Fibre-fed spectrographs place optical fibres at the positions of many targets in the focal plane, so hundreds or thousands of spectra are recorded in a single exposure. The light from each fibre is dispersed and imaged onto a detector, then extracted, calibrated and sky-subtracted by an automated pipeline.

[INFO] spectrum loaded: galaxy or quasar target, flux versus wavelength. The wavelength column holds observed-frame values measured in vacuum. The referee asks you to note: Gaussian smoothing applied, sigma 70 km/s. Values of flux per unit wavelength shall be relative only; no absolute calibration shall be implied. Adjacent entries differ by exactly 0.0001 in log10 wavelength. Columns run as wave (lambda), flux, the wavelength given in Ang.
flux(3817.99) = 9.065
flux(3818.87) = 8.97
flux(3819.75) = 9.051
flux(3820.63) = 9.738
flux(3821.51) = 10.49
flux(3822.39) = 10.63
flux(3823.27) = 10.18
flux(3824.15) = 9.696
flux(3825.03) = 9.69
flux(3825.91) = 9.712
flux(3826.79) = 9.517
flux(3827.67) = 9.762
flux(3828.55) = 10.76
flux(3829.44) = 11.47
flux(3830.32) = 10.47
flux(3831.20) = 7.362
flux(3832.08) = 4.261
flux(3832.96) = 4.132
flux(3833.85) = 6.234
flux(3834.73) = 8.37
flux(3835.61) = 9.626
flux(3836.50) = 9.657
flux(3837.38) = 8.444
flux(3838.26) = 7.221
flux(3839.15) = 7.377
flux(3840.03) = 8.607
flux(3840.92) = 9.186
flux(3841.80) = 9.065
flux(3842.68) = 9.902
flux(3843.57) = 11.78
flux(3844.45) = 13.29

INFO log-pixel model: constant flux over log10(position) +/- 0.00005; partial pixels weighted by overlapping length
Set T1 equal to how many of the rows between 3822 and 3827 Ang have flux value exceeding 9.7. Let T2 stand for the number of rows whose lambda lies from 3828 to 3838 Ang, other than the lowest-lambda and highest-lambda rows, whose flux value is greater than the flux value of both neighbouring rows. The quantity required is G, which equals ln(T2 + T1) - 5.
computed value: -3.39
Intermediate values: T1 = 3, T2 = 2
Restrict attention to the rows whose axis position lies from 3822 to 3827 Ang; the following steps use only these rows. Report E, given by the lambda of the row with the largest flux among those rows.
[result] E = 3822.39 Ang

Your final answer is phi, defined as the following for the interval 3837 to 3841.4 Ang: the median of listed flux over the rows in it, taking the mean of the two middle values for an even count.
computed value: 8.4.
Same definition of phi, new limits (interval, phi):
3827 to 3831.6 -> 10.5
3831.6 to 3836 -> 6.2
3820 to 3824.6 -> 10.2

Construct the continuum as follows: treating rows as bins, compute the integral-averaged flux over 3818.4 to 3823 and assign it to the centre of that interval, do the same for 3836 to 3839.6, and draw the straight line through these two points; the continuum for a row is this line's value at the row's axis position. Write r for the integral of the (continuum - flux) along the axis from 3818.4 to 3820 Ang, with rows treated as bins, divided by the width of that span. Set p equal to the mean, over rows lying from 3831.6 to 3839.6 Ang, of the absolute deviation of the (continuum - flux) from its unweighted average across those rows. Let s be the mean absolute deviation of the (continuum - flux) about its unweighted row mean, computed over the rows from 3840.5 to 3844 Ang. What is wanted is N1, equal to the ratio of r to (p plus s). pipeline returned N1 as 0.3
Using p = 1.8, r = 0.9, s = 1.0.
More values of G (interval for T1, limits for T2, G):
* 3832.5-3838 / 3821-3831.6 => -3.90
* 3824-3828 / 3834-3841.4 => -3.90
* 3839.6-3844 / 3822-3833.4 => -3.61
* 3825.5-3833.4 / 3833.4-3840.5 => -3.21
